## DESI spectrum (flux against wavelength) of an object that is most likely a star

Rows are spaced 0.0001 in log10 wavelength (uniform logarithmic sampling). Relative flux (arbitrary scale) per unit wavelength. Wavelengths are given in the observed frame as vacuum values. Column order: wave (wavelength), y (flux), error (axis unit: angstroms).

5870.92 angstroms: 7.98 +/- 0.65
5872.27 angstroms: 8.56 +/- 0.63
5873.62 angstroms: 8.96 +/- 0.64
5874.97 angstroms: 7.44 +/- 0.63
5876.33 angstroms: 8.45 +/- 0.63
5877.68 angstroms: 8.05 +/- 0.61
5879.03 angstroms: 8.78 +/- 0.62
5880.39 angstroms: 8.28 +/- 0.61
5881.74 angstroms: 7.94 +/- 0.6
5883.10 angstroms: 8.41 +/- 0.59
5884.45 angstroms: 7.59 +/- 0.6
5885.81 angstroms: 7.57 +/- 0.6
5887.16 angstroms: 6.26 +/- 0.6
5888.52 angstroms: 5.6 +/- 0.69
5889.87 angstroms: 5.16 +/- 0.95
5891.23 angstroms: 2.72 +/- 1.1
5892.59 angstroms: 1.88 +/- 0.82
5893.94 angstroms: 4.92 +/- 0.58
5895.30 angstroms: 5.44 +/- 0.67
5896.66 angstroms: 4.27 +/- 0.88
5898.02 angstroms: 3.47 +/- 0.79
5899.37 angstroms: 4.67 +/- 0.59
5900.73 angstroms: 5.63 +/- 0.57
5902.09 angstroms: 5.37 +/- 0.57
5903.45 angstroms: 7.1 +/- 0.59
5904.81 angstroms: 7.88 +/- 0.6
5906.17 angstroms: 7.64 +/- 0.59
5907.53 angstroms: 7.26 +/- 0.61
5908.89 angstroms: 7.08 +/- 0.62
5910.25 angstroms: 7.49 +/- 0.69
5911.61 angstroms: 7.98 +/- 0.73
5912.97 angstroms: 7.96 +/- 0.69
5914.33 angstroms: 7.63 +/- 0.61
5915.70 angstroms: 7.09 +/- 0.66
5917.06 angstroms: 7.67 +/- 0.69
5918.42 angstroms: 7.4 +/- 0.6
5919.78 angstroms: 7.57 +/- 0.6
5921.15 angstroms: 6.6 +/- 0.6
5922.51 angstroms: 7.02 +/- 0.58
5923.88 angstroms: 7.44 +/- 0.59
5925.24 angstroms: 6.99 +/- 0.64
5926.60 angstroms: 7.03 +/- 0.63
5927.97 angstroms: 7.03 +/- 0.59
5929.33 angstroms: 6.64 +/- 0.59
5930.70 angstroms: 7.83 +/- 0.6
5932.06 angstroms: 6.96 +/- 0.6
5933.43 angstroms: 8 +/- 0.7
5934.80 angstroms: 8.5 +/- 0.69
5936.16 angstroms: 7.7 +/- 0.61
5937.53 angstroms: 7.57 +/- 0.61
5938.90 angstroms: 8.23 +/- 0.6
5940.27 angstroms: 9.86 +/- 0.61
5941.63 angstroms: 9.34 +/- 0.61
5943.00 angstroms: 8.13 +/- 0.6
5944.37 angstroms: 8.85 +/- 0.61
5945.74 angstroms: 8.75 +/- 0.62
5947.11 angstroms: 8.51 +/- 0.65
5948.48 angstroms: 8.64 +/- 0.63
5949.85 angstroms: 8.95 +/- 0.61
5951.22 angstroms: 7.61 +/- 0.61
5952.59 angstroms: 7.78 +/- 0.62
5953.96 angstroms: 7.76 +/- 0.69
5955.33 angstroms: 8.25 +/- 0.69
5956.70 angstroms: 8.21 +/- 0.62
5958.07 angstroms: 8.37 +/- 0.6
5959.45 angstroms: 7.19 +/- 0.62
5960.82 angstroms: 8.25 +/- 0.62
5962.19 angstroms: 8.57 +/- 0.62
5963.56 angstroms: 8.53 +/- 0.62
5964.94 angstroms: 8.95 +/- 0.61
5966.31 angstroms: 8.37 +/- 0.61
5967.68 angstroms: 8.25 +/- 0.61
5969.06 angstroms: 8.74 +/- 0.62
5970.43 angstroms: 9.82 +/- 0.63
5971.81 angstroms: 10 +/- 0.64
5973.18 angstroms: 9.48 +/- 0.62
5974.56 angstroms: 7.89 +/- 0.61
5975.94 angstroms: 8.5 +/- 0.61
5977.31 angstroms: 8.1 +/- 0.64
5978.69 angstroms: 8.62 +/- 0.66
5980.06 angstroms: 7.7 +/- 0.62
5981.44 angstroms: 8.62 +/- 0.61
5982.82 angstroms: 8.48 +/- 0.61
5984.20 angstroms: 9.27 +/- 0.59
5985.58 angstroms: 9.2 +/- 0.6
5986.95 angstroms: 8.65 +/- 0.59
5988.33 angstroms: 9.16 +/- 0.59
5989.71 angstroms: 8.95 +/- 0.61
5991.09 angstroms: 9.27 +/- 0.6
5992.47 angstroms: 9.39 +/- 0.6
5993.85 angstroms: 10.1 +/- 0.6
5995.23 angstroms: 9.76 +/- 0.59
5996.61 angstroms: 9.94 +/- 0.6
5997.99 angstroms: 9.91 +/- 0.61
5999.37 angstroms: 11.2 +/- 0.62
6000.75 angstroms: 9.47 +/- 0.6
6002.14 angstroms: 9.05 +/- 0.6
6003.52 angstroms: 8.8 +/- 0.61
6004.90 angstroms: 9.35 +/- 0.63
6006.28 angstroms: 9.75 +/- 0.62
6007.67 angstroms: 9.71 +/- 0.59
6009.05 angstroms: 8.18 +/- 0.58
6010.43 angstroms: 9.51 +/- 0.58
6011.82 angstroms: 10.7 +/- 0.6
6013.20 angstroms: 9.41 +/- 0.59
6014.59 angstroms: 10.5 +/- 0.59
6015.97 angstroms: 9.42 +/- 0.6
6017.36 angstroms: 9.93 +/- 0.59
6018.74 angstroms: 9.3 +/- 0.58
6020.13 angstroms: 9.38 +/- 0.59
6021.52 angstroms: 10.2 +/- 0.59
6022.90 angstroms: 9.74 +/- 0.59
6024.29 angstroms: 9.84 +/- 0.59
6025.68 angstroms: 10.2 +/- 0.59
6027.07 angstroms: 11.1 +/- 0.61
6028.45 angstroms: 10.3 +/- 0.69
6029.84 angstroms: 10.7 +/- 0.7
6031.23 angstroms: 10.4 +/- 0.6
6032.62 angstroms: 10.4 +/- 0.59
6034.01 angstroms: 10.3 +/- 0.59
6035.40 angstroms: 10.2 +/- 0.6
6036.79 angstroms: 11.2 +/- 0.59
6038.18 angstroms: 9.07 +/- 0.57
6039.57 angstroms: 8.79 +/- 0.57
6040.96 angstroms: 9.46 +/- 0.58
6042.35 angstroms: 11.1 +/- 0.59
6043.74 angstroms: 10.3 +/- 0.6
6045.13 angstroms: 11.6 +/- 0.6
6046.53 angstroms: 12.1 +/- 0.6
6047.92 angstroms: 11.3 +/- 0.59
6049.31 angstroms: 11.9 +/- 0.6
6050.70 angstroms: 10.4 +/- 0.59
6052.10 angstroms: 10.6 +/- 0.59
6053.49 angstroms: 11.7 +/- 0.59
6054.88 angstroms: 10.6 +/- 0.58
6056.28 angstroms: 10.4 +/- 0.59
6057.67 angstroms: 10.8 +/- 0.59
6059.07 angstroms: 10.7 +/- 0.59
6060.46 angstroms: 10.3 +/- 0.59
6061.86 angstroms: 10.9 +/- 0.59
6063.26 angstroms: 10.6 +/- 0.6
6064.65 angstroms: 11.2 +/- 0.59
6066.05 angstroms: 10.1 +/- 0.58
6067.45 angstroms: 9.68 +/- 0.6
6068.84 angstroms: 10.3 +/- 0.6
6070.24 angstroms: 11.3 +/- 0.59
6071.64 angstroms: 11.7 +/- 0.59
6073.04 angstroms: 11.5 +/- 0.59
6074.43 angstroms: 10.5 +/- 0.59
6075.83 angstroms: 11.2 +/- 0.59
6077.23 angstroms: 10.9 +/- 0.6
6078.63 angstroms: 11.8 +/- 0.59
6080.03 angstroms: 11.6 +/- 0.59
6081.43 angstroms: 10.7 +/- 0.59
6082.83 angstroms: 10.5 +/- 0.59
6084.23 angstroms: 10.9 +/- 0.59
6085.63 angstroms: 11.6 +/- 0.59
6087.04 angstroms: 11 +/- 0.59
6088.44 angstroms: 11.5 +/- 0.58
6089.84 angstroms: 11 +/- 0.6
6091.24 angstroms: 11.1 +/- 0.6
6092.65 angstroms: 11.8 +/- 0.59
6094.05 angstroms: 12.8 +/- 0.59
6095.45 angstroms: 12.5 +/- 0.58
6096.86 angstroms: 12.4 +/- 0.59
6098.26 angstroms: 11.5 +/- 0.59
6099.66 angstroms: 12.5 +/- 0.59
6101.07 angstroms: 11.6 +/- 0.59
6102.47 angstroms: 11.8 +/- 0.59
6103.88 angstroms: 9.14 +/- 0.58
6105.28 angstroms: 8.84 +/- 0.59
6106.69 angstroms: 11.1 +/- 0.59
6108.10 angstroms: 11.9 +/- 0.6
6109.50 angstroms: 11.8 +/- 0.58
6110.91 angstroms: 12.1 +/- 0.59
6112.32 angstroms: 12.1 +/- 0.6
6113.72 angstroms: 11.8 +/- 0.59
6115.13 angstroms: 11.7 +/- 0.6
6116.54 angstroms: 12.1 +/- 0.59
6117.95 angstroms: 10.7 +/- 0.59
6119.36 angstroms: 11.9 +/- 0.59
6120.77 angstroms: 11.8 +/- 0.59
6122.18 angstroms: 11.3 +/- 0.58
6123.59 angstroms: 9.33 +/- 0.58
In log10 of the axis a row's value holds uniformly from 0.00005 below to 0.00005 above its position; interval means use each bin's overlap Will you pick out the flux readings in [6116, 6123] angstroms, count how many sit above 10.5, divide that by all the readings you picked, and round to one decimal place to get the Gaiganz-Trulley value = 1.0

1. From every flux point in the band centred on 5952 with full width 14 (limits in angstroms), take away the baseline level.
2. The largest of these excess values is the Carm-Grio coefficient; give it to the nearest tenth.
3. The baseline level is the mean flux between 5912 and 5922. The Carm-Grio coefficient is 1.5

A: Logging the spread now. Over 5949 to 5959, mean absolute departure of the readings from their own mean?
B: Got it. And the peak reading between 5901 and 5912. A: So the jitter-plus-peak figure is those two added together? 8.3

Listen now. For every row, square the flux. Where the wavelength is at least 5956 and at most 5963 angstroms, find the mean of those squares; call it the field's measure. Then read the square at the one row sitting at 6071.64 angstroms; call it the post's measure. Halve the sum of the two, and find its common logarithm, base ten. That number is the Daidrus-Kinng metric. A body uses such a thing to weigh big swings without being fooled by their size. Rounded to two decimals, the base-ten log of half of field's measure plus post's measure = 2.01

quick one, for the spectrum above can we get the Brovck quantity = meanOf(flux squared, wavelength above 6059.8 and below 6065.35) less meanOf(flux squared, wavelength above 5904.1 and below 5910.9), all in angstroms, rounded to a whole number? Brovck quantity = 60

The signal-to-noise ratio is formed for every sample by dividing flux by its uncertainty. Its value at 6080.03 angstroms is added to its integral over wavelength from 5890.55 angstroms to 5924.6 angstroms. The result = 357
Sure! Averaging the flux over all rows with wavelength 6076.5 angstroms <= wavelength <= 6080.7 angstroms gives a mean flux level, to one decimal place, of 11.4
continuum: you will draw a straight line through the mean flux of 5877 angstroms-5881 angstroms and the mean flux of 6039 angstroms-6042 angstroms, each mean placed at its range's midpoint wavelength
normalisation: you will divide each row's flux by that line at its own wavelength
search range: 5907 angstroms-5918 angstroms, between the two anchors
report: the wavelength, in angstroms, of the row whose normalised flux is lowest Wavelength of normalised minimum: 5915.70 angstroms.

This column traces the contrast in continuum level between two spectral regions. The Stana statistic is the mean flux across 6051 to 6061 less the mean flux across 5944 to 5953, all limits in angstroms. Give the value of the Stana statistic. 2.3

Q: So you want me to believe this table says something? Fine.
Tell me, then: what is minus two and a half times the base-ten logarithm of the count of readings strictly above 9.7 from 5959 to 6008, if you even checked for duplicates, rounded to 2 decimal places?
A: -2.39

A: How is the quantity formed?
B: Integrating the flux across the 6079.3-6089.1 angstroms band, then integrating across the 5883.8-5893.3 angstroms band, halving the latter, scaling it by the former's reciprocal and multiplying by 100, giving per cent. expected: 23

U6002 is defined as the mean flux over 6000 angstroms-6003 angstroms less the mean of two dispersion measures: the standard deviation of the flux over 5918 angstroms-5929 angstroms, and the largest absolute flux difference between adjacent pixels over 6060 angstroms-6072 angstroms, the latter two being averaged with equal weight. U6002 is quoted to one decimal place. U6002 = 8.6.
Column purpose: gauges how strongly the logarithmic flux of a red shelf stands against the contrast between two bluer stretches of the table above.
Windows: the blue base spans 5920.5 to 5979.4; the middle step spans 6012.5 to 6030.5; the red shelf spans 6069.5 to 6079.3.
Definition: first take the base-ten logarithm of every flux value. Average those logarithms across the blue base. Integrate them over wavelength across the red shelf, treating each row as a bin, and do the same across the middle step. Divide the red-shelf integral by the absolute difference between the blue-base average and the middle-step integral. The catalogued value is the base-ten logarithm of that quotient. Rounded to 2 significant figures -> -0.22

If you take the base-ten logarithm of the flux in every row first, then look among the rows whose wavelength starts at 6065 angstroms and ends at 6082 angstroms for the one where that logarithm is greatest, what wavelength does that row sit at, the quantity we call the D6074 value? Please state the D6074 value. 6078.63 angstroms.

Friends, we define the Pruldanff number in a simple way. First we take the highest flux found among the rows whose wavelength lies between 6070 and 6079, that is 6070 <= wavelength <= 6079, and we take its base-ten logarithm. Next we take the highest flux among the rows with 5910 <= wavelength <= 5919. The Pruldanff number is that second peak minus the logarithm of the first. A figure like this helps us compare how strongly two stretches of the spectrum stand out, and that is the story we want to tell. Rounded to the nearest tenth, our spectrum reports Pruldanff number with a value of 6.9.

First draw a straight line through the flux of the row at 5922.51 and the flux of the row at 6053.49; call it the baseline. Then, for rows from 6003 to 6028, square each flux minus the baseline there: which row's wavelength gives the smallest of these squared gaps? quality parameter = 6014.59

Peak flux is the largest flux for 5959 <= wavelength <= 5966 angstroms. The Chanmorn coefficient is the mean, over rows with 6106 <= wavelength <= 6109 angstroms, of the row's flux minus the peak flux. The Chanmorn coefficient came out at 2.6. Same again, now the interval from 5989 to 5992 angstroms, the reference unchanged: 0.2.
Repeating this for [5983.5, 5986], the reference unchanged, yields 0.3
